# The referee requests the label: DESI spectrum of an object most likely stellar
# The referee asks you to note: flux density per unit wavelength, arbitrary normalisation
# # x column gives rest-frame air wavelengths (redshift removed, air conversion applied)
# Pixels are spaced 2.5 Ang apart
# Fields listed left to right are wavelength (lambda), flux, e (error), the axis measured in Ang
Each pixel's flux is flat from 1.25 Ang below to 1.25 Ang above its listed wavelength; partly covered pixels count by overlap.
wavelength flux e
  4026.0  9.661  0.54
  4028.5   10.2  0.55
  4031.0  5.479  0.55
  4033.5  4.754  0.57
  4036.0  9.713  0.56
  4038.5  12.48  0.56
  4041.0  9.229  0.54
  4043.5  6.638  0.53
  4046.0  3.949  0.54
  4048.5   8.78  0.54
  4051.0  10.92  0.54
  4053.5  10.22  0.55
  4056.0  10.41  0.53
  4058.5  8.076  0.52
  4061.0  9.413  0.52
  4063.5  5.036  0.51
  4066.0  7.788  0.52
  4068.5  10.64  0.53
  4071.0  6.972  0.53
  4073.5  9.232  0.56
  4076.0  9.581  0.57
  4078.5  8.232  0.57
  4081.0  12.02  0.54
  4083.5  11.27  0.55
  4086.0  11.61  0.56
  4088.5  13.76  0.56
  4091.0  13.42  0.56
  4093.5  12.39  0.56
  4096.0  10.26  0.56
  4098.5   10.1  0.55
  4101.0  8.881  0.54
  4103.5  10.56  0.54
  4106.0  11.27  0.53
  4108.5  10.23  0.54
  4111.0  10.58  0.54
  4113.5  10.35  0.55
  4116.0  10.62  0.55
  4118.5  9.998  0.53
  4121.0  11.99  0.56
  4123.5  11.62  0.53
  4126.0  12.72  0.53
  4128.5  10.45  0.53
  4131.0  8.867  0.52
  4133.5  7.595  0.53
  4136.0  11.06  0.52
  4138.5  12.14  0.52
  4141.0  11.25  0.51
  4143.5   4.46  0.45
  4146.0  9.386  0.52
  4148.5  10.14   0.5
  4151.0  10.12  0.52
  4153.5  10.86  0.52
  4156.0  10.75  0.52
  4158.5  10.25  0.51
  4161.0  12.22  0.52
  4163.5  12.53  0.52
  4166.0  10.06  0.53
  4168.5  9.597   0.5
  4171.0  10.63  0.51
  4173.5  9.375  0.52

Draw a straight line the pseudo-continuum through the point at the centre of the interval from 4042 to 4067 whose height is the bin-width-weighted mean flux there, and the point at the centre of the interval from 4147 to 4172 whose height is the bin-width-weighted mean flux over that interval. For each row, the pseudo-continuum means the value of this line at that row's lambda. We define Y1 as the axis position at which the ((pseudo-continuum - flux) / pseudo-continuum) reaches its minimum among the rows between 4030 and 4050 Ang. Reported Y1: 4038.5 Ang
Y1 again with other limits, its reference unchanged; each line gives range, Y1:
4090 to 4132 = 4091.0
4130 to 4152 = 4138.5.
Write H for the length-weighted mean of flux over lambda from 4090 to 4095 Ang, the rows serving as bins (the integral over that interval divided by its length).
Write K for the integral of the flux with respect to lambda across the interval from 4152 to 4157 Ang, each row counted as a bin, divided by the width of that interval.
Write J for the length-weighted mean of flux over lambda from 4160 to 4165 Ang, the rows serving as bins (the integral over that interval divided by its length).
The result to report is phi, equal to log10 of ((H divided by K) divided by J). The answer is -1.02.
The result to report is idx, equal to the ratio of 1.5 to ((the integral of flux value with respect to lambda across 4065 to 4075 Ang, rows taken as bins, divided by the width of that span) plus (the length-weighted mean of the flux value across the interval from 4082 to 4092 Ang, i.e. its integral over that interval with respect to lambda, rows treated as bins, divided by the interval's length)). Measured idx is 0.0708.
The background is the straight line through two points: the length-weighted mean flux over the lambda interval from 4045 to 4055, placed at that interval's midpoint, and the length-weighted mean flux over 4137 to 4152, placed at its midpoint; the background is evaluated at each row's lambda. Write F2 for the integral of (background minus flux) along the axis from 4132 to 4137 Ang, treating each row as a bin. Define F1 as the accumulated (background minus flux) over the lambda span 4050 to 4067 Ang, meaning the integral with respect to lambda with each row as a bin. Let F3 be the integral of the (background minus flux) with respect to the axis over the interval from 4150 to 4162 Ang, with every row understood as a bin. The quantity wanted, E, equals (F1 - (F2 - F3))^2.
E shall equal 273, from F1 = -2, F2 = 1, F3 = -13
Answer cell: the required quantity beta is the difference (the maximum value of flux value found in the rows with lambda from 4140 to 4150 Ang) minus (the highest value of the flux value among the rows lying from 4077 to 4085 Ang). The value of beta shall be -0.8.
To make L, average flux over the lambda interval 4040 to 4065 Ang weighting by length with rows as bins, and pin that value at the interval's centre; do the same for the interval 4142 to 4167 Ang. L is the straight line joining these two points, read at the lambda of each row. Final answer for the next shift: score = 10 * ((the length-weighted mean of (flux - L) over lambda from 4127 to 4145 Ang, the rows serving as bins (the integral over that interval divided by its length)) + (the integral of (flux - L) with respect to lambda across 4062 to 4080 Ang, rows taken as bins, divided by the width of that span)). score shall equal -6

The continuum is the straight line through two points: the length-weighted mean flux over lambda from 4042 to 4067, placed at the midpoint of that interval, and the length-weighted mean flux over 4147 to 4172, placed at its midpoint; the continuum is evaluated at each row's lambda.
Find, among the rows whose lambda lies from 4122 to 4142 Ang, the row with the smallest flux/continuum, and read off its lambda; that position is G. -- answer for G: 4133.5 Ang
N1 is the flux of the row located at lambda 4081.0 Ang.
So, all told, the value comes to 12.02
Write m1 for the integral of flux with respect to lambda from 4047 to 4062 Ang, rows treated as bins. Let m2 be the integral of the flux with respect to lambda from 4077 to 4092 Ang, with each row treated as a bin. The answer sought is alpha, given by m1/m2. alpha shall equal 0.82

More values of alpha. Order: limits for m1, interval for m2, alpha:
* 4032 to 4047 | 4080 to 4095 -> 0.63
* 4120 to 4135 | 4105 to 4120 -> 1.00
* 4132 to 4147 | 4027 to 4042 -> 1.08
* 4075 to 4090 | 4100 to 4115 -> 1.08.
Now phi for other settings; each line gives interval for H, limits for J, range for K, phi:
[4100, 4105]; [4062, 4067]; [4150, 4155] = -0.84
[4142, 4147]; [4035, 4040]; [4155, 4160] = -1.22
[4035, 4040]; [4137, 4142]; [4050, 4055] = -1.05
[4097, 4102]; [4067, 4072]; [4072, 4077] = -0.93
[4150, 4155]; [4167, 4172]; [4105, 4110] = -1.01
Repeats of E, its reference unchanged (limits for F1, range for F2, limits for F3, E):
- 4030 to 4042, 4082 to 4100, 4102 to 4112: 1346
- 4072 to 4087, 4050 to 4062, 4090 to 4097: 742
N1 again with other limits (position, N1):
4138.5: 12.14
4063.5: 5.036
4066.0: 7.788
